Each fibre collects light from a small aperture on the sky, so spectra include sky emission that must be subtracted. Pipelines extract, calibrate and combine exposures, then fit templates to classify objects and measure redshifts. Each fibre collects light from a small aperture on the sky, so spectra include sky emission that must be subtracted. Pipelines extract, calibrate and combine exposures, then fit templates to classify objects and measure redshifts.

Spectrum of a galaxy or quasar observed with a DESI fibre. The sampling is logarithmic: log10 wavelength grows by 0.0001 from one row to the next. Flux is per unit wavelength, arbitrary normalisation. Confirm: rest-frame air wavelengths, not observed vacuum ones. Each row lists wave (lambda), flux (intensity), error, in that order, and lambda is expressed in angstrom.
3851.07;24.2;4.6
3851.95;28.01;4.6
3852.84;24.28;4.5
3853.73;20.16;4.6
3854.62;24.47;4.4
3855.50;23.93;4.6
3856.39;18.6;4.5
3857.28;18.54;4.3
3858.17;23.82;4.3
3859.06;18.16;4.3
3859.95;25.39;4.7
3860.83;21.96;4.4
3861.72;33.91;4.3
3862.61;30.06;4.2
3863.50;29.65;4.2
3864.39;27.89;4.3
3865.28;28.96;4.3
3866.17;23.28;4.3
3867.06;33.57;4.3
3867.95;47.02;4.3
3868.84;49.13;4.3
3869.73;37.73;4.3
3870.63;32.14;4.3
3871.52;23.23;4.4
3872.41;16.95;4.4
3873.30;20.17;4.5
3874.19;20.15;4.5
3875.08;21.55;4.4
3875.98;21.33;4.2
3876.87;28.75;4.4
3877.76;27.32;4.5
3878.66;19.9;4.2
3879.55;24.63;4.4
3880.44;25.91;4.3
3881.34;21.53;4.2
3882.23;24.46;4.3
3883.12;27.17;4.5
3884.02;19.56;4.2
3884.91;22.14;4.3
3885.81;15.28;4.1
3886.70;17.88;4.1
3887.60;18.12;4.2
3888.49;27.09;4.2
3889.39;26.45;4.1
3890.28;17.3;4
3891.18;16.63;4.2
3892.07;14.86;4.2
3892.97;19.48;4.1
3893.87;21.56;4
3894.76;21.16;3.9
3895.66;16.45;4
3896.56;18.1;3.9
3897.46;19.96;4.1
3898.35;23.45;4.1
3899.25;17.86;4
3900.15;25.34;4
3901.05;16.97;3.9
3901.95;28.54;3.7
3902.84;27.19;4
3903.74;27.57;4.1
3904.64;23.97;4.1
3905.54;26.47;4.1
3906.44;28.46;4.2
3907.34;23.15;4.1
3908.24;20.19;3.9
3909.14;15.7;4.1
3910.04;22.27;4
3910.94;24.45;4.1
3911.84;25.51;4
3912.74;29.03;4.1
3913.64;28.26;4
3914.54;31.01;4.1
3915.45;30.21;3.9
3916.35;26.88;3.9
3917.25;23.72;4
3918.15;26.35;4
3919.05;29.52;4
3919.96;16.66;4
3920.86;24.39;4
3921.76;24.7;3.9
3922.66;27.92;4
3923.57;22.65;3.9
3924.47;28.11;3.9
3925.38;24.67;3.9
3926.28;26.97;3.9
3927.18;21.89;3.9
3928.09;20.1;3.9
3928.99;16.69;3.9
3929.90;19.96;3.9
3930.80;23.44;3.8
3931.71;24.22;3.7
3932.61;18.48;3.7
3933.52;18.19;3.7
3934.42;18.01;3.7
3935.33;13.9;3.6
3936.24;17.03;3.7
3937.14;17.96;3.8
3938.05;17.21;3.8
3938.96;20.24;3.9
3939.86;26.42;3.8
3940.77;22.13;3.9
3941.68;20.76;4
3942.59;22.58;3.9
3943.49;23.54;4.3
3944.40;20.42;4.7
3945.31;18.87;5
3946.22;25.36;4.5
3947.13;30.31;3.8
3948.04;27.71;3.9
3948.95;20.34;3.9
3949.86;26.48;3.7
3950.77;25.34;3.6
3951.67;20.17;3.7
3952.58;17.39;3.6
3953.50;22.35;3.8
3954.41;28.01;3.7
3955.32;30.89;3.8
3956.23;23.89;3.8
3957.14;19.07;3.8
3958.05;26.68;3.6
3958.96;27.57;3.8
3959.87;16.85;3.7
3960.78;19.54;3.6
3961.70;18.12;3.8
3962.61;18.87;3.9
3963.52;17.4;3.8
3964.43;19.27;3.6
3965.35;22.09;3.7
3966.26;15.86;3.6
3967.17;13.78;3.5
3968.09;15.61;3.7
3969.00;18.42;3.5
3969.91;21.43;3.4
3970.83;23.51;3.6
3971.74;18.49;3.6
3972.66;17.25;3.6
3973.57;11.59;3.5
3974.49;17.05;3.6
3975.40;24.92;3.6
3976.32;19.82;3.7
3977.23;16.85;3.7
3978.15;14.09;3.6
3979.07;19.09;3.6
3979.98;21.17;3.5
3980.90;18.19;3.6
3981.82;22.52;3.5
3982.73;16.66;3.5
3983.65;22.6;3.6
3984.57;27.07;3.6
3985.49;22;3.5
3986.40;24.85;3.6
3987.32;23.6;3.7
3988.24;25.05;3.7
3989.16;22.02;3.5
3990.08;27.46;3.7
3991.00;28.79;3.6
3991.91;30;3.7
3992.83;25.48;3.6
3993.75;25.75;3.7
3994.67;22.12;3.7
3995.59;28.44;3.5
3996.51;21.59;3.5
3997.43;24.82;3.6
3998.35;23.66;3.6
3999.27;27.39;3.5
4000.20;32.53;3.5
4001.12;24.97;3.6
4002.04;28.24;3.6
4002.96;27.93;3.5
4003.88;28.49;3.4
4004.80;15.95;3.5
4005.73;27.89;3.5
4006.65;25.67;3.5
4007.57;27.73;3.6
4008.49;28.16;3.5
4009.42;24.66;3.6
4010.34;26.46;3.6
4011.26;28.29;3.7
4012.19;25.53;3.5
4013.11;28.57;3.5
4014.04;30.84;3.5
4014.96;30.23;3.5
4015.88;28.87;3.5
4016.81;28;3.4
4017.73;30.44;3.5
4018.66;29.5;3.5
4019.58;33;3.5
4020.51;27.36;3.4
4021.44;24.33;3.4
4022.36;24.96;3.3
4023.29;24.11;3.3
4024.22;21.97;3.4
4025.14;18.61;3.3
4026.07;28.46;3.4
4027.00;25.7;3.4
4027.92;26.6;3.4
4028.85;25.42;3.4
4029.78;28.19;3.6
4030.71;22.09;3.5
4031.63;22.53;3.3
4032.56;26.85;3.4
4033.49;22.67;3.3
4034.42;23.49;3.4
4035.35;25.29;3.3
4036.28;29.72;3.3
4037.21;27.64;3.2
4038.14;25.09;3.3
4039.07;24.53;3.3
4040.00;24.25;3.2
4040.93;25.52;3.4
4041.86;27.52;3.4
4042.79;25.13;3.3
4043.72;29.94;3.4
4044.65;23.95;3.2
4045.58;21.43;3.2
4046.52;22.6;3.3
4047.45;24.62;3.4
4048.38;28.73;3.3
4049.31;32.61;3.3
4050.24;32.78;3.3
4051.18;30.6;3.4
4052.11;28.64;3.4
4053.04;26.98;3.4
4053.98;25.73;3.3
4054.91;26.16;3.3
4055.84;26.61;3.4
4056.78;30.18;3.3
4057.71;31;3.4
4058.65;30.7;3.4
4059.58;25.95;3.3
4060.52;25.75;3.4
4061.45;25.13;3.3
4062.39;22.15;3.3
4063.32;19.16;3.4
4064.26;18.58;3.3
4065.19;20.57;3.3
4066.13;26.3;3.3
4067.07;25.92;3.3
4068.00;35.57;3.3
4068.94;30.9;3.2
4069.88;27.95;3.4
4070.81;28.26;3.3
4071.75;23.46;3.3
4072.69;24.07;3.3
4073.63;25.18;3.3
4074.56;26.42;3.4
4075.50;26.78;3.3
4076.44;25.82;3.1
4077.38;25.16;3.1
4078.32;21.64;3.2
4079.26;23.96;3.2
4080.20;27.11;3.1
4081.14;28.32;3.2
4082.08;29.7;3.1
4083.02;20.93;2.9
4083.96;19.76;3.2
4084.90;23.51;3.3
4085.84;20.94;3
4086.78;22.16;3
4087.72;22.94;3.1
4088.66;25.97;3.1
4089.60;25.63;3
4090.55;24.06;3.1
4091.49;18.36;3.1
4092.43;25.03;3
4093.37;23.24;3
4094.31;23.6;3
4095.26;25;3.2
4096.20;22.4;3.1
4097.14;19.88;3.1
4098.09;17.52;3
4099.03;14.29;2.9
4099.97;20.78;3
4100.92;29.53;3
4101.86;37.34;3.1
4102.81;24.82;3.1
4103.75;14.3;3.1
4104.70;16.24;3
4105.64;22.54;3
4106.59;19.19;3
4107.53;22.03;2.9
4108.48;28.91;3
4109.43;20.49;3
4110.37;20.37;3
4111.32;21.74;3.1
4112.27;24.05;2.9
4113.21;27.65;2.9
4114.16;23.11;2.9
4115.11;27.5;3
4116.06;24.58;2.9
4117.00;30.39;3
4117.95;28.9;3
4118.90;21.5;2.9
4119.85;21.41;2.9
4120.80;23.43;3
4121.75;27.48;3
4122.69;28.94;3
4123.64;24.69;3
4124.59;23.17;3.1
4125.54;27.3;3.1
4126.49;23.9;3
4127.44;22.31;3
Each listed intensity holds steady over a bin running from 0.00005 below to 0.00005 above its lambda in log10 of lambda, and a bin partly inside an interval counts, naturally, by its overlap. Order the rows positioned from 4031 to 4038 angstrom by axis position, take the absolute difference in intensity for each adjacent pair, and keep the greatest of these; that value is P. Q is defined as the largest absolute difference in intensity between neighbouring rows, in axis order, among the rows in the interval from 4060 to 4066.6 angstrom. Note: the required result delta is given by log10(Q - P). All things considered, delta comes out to 0.1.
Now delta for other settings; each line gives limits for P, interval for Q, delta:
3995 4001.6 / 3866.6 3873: 0.8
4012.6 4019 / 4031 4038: 0.3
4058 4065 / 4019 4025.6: -0.1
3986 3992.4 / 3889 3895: 0.6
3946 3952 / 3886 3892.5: 0.3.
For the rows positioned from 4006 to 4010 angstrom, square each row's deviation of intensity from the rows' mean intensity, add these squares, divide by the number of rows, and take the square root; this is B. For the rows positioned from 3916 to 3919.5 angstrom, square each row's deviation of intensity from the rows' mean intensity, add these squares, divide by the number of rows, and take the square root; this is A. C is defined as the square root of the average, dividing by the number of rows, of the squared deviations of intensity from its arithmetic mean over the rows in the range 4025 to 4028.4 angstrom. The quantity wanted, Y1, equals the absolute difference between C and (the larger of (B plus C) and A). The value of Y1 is 1.44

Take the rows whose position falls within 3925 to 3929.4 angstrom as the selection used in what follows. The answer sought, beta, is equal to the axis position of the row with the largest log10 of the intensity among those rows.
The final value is 3926.28 angstrom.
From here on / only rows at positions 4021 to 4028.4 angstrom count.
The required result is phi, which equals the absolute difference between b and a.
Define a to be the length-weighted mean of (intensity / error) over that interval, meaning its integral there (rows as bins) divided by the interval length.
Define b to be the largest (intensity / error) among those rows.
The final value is 1.1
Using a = 7.2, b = 8.4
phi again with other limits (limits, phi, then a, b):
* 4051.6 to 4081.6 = 2.8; 7.9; 10.8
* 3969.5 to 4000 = 1.9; 6.2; 8.1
